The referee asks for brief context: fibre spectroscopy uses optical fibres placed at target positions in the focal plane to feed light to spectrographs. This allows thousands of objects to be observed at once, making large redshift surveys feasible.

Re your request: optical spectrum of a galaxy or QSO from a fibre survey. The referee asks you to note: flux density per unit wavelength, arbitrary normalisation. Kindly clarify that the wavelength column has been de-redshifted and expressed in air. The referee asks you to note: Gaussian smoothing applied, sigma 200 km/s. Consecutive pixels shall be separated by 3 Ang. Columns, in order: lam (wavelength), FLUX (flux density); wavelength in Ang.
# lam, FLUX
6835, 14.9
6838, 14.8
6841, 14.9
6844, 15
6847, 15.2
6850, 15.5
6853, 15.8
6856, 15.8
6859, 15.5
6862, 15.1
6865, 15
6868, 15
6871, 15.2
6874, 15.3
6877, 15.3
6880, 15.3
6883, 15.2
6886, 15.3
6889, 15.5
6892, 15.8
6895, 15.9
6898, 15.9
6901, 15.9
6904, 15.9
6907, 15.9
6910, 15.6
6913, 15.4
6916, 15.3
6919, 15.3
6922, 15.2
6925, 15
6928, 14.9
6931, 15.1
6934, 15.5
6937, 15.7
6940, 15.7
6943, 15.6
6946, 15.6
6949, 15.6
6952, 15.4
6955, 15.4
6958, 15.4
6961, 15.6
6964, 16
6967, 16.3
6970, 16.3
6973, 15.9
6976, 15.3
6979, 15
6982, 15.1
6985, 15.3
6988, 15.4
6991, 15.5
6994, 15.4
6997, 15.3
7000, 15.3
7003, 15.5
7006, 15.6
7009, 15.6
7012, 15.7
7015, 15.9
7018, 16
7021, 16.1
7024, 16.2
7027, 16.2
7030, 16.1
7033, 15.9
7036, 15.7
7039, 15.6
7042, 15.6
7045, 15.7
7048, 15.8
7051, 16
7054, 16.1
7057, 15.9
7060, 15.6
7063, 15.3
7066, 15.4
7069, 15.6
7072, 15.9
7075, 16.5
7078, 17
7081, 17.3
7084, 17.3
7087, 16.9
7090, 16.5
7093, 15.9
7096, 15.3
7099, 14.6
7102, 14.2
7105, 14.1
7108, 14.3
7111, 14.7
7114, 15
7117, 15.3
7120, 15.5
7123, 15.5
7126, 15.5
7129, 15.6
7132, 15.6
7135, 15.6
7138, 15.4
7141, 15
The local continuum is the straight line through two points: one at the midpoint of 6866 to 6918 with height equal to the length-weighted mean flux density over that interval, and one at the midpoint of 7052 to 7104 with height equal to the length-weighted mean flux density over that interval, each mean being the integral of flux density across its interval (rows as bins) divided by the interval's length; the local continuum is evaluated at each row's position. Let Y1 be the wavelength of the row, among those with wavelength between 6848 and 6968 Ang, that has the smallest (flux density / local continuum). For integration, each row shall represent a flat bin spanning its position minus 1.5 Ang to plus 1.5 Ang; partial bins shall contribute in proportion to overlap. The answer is 6928 Ang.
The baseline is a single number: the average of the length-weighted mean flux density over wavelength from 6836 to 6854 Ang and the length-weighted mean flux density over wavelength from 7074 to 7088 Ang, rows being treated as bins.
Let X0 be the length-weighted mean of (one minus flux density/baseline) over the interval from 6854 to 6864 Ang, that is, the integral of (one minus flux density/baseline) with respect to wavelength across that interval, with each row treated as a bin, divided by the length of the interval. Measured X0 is 0.040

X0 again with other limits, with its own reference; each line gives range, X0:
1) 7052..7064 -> 0.021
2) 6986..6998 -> 0.043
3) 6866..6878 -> 0.057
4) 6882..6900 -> 0.030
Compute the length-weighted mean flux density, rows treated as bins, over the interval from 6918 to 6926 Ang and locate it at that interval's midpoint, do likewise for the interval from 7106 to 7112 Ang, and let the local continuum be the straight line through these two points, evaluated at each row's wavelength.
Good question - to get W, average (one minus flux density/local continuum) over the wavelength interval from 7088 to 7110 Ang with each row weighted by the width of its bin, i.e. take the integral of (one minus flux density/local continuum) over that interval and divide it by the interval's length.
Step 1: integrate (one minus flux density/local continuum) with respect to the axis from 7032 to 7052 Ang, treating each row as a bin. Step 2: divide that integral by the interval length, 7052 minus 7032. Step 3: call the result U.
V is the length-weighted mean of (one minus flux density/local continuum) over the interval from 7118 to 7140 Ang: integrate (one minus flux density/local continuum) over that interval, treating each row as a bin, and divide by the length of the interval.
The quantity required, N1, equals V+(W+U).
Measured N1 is -0.1867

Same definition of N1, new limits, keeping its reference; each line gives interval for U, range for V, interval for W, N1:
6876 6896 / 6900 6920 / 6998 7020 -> -0.0922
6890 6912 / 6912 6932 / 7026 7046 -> -0.1118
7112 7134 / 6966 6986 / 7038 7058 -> -0.1900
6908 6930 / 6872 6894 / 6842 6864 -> -0.0071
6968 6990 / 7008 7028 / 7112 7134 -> -0.1855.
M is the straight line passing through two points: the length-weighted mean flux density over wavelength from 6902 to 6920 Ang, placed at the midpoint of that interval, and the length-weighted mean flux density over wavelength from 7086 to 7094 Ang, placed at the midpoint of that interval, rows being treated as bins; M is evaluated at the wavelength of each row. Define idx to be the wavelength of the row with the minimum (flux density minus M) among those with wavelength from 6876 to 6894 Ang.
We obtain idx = 6883 Ang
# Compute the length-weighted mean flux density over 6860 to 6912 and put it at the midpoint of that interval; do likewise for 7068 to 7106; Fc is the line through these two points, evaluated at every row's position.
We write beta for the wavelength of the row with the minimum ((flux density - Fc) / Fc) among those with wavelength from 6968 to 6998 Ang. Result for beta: 6979 Ang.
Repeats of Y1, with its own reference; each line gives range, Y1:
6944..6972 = 6958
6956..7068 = 6979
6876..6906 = 6883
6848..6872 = 6868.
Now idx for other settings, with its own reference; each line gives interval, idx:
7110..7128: 7111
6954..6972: 6958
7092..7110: 7105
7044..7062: 7060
